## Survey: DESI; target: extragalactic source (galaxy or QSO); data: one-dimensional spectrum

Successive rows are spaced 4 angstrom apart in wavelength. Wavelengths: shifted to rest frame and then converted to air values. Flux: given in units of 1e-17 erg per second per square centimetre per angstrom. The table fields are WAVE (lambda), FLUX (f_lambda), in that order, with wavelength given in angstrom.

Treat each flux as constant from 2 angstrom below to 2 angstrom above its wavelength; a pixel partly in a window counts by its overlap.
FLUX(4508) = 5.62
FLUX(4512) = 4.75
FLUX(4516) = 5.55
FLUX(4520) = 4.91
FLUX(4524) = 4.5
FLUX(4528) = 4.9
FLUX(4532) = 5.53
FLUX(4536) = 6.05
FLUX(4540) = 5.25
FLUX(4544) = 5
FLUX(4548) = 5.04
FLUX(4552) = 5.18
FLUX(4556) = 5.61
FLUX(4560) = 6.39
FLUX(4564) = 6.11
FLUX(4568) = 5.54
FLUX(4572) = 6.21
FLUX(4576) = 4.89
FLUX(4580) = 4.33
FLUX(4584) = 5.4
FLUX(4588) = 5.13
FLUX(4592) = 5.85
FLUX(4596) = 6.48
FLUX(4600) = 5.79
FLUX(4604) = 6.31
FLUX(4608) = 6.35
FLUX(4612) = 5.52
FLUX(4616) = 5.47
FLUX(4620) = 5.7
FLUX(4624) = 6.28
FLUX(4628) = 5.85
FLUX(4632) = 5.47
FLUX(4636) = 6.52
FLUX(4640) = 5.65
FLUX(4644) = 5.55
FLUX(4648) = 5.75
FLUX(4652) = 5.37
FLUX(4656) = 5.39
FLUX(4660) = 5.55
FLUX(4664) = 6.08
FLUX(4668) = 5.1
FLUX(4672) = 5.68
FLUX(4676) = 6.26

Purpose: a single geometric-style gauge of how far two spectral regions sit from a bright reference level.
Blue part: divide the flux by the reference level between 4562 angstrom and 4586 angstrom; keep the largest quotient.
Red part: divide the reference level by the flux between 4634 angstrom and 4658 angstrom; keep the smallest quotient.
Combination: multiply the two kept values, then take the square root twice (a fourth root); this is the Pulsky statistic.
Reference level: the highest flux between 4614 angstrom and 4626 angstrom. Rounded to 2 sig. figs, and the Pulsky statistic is 0.99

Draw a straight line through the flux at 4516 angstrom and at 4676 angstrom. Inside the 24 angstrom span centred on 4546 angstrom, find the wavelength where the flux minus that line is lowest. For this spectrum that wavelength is 4544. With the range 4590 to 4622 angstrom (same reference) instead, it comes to 4616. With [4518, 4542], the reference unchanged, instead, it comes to 4524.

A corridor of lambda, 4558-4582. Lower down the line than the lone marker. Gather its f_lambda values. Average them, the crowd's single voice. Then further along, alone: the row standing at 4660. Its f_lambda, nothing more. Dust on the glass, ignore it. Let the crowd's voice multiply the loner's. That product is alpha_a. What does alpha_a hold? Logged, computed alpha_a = 31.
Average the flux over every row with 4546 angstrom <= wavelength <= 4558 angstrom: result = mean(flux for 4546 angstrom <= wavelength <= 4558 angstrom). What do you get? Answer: 5.28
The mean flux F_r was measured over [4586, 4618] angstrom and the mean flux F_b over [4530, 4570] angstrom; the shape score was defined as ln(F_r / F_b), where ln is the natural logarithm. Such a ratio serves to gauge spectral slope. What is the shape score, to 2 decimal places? 0.05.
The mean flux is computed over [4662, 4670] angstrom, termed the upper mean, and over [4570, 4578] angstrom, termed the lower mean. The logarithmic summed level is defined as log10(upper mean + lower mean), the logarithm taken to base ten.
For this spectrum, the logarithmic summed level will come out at 1.05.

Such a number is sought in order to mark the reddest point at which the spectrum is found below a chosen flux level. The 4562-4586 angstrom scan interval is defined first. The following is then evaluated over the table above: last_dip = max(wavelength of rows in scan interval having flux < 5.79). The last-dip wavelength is 4584 angstrom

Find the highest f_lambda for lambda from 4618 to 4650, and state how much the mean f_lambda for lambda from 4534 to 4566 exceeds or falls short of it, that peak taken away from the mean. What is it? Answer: -0.941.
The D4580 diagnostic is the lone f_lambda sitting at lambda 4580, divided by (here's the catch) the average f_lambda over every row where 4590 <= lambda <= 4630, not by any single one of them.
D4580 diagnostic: 0.73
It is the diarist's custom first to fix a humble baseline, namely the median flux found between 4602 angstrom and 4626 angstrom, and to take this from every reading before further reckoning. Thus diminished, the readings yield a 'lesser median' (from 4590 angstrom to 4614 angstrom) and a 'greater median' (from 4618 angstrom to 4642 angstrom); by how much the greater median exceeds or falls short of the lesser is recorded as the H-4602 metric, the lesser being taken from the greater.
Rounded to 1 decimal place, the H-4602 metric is -0.3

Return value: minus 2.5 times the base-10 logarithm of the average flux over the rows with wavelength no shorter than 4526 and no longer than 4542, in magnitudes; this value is -1.837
